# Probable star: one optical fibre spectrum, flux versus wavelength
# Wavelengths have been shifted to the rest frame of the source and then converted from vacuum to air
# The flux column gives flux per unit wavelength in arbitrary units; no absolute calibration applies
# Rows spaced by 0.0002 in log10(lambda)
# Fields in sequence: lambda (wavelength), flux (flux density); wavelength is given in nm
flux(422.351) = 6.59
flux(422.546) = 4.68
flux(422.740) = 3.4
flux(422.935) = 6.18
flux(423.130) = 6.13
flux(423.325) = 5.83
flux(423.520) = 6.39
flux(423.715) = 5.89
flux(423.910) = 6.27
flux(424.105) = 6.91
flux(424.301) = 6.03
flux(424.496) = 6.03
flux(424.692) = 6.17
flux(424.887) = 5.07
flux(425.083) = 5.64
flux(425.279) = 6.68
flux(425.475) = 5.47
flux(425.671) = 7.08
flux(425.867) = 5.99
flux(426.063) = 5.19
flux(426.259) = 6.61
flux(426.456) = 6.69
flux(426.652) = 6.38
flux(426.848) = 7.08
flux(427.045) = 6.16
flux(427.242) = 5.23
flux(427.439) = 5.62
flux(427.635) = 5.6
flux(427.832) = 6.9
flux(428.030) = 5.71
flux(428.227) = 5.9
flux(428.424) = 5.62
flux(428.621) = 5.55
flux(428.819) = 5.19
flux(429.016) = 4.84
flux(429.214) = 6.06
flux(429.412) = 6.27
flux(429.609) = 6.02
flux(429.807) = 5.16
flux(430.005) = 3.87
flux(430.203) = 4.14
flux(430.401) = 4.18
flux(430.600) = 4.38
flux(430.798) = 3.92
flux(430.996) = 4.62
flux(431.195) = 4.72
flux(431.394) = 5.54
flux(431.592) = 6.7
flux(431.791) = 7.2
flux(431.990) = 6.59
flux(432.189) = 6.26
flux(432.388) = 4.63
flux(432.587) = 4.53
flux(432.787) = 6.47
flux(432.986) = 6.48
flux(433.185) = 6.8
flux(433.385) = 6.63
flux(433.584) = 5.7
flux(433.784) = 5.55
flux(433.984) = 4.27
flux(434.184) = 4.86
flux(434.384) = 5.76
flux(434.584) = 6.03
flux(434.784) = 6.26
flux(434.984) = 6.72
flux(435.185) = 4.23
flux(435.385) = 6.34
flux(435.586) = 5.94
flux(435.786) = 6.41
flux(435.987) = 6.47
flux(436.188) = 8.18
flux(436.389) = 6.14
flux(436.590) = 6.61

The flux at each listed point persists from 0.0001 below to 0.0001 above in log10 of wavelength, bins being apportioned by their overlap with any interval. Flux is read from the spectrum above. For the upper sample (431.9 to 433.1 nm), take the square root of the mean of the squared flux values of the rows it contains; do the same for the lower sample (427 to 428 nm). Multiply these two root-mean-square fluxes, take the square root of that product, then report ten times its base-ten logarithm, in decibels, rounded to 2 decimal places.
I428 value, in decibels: 7.72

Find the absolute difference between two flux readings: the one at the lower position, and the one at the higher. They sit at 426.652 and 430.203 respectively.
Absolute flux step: 2.2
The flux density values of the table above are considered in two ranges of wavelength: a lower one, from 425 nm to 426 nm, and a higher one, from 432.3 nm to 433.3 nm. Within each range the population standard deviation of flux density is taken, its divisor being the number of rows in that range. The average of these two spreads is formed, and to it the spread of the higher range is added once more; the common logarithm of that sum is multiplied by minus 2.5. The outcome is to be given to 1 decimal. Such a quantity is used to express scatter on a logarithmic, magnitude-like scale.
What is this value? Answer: -0.6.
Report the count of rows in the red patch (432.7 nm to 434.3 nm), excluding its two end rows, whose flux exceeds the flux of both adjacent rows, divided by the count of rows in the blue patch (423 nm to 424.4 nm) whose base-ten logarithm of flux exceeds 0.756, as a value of 0.14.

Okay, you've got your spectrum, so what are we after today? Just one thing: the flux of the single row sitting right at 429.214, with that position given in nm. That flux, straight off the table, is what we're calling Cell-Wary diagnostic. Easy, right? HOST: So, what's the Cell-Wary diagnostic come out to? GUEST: 6.06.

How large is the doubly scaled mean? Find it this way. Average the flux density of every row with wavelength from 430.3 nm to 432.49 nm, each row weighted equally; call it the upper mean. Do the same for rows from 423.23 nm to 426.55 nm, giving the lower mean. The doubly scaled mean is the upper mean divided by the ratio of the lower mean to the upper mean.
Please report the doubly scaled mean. 4.7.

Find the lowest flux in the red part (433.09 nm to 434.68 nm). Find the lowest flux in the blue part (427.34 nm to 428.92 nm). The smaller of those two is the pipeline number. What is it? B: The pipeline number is 4.27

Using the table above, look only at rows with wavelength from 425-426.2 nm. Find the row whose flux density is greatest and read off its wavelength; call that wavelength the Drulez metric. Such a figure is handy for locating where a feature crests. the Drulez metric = 425.671 nm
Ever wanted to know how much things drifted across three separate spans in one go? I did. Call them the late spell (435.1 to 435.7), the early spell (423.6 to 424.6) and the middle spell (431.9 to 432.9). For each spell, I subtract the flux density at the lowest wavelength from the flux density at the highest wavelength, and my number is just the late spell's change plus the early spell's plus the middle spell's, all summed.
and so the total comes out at 1.7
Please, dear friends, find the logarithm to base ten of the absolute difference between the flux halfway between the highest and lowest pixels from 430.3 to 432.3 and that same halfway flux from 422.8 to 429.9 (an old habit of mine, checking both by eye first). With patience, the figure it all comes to -0.40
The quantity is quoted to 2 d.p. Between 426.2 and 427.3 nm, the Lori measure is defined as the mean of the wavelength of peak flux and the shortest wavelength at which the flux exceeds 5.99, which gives 426.55 nm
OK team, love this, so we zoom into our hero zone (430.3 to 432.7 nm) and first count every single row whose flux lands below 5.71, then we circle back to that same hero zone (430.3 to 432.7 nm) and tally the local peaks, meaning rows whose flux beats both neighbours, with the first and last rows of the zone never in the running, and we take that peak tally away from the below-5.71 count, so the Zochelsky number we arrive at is 6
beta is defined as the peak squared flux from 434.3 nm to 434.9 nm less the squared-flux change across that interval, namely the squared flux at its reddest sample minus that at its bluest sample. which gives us 33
